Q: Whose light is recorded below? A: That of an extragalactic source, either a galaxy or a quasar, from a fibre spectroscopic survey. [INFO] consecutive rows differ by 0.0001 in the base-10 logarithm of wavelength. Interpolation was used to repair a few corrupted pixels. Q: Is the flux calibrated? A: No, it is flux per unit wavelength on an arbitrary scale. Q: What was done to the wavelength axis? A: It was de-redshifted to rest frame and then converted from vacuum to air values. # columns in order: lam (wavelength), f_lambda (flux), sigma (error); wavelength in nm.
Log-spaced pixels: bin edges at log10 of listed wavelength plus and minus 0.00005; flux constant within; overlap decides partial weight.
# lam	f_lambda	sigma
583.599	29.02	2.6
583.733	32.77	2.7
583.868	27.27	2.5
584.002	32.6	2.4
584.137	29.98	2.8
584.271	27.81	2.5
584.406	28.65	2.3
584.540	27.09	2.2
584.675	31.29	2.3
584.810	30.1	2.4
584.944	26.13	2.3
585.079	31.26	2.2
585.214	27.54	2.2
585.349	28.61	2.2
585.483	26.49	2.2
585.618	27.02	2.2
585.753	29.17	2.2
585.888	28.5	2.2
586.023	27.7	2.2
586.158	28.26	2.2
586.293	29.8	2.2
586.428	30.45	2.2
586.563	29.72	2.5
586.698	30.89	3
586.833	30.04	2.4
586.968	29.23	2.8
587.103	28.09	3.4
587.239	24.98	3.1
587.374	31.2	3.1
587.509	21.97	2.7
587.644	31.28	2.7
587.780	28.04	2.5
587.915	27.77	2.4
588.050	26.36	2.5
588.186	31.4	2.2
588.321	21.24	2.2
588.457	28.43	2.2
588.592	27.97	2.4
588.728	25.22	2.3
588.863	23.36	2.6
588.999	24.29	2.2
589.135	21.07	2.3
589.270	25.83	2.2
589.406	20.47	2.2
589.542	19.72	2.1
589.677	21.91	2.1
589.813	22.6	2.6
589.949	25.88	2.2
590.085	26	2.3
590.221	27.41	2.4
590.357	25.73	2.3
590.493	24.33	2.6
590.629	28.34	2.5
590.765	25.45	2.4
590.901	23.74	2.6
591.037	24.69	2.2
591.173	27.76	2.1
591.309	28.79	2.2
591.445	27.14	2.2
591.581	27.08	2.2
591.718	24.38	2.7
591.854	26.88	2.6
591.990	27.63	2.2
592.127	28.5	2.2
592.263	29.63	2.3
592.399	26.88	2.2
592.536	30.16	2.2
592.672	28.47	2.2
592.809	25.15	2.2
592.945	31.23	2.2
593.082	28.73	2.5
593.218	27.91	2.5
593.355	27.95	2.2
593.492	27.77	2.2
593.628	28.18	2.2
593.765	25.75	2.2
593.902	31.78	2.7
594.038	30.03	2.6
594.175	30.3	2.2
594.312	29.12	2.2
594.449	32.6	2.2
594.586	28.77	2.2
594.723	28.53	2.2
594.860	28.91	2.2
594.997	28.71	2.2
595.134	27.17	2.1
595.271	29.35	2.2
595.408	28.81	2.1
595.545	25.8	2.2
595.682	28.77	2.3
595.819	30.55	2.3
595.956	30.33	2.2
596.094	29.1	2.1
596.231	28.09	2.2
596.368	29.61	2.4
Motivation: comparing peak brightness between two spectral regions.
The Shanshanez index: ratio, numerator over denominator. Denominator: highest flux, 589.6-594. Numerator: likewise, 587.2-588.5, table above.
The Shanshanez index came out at 0.99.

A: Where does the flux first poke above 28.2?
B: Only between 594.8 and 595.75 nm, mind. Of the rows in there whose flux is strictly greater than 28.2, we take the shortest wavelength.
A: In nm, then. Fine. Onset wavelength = 594.860 nm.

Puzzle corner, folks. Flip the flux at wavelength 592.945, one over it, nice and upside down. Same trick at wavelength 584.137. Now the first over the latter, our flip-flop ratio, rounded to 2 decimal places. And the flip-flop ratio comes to 0.96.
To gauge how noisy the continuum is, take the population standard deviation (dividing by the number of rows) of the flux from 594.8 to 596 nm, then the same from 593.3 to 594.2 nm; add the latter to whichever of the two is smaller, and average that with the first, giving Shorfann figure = 2.3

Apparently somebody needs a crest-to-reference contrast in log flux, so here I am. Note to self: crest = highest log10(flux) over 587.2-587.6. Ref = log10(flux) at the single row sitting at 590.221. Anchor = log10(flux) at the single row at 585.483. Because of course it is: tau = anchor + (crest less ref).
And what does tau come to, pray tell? 1.48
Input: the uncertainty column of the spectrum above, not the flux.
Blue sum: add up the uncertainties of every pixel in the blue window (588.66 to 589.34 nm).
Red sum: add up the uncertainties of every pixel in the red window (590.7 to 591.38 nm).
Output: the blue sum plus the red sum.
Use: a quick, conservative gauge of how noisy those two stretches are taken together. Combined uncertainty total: 23.1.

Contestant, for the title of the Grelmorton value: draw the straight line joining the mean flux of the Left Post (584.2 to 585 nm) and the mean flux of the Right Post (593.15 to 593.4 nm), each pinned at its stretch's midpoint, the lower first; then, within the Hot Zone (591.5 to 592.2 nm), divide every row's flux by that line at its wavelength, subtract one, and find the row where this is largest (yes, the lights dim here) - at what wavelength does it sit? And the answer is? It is 592.127 nm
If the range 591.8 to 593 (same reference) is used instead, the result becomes 592.945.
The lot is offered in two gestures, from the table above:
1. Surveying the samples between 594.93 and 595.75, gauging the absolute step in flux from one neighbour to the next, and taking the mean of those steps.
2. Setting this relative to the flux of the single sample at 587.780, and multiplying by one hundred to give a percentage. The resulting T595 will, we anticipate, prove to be 7.3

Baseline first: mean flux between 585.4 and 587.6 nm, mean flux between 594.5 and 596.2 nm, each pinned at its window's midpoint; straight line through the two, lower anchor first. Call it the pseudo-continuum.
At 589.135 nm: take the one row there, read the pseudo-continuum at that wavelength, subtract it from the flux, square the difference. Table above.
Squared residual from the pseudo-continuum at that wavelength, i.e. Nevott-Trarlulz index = 55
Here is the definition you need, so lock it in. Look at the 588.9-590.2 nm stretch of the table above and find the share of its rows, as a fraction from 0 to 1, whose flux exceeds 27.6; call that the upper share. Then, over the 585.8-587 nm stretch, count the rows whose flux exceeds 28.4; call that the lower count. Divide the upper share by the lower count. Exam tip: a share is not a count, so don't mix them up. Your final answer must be 0.00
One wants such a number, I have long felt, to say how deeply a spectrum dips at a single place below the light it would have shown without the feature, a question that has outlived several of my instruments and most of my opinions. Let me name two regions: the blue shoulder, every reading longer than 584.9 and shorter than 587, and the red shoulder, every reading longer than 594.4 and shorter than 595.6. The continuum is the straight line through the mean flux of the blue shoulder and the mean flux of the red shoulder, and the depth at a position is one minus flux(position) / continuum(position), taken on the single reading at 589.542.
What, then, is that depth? 0.31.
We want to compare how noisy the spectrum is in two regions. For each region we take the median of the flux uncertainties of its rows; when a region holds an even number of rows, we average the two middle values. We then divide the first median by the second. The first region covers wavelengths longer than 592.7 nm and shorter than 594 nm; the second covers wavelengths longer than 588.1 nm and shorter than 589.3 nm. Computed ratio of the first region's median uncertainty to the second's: 1.00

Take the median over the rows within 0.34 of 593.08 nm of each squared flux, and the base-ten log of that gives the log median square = 2.89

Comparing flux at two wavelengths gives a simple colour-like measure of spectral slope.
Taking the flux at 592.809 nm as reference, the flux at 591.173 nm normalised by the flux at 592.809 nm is 1.10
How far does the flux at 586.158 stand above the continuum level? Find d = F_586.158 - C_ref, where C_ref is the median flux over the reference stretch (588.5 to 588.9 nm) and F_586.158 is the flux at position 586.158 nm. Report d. 3.0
